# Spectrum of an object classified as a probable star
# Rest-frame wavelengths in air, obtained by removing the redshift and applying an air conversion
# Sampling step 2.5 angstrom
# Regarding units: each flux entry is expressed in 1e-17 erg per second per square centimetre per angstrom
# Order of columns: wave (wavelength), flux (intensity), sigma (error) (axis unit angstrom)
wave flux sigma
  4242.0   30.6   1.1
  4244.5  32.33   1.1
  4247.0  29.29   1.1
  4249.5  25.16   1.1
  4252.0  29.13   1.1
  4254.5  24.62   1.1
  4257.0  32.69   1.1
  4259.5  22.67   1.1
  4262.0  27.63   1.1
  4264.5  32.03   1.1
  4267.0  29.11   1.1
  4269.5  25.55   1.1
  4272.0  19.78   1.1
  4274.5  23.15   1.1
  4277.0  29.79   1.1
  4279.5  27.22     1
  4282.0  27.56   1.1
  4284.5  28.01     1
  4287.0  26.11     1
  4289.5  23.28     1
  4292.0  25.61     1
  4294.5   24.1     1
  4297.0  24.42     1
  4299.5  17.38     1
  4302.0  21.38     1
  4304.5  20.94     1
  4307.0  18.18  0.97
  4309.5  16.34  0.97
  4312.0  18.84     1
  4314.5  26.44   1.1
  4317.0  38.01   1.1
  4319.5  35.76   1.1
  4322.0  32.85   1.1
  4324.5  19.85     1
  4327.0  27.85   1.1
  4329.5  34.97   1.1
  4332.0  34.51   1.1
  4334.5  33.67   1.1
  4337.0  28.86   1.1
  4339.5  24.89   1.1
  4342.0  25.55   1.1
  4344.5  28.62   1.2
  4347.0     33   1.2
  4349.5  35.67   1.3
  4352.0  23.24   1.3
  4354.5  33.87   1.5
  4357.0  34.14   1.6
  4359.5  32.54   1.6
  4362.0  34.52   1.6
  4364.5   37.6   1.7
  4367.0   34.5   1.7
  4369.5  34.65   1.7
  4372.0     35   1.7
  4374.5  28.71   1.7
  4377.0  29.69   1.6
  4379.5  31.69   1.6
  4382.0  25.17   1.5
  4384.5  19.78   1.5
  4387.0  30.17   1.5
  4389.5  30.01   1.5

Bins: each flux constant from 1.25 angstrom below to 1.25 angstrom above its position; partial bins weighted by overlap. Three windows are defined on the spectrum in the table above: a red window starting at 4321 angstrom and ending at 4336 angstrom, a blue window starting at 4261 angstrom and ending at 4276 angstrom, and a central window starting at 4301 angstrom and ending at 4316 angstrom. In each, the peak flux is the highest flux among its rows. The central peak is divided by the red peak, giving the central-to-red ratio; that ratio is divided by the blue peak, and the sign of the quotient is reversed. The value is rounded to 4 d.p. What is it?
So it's -0.0236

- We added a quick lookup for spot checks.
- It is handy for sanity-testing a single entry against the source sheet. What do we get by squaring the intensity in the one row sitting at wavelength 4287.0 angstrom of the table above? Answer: 682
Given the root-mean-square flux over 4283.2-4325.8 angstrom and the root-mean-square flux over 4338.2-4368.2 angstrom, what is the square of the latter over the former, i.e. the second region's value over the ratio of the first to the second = 40.0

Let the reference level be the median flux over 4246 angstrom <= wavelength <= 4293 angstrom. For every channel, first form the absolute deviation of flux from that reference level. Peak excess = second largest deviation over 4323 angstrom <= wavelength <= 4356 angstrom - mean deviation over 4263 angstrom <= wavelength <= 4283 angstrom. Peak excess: 4.9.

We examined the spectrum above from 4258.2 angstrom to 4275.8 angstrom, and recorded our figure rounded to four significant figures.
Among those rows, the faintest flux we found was 19.78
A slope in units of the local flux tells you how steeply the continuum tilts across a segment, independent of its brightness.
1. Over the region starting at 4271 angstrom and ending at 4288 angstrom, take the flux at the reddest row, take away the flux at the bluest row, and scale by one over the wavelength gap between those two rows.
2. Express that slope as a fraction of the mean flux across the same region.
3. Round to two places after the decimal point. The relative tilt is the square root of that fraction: 0.13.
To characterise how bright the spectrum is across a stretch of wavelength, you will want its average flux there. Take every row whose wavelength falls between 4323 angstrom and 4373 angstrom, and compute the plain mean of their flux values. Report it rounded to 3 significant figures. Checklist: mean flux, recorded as 31.4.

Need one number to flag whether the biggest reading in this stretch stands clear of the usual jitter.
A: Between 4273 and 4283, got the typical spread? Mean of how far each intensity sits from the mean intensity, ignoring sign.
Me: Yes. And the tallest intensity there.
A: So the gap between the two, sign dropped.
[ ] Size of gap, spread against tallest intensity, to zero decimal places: 28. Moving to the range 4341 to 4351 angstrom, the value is 32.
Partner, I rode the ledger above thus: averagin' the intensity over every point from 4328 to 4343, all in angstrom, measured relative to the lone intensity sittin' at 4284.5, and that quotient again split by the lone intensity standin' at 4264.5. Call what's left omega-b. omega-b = 0.034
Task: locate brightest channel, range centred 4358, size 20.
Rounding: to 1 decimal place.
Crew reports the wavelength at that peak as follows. 4364.5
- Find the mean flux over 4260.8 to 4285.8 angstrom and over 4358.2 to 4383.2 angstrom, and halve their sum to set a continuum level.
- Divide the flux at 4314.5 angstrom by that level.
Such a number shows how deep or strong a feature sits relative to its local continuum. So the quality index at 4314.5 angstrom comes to 0.89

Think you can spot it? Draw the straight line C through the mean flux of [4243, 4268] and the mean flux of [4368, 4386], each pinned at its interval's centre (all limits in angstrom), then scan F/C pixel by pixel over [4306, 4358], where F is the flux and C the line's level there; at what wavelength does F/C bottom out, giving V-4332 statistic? 4309.5 angstrom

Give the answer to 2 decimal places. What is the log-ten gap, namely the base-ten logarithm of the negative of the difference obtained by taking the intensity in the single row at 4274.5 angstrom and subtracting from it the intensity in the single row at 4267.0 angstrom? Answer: 0.78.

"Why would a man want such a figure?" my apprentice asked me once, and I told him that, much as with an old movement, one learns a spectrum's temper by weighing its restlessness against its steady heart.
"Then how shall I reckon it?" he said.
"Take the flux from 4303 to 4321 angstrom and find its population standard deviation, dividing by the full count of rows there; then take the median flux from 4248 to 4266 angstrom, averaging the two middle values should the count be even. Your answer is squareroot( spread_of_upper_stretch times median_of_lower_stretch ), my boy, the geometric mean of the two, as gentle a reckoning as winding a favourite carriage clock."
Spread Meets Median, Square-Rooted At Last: 15.0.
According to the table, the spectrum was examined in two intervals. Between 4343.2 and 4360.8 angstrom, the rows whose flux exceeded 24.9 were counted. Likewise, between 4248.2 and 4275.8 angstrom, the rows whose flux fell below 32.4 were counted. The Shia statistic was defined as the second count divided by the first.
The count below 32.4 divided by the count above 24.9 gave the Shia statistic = 1.7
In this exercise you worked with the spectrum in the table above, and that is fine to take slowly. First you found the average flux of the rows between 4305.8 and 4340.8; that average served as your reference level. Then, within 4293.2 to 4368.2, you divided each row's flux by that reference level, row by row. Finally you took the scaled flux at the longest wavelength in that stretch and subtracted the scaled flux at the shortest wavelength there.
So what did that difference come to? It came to 0.4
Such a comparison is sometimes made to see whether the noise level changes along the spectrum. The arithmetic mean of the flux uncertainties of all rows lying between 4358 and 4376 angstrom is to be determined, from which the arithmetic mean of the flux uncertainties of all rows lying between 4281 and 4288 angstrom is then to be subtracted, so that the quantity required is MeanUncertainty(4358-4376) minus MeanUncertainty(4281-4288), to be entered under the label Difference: 0.64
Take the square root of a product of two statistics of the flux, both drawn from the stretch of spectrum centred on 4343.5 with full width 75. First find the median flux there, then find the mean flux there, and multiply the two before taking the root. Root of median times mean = 31.4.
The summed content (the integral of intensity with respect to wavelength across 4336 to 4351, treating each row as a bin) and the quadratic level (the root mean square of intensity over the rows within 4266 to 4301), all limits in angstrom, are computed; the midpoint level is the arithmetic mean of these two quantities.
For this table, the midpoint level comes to 233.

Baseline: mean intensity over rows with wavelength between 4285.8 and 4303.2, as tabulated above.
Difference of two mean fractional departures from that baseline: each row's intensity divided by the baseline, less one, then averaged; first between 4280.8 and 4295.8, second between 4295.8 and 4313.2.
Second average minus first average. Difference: -0.265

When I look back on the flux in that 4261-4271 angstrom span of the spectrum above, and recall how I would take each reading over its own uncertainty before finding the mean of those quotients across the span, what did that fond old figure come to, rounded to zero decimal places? 26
